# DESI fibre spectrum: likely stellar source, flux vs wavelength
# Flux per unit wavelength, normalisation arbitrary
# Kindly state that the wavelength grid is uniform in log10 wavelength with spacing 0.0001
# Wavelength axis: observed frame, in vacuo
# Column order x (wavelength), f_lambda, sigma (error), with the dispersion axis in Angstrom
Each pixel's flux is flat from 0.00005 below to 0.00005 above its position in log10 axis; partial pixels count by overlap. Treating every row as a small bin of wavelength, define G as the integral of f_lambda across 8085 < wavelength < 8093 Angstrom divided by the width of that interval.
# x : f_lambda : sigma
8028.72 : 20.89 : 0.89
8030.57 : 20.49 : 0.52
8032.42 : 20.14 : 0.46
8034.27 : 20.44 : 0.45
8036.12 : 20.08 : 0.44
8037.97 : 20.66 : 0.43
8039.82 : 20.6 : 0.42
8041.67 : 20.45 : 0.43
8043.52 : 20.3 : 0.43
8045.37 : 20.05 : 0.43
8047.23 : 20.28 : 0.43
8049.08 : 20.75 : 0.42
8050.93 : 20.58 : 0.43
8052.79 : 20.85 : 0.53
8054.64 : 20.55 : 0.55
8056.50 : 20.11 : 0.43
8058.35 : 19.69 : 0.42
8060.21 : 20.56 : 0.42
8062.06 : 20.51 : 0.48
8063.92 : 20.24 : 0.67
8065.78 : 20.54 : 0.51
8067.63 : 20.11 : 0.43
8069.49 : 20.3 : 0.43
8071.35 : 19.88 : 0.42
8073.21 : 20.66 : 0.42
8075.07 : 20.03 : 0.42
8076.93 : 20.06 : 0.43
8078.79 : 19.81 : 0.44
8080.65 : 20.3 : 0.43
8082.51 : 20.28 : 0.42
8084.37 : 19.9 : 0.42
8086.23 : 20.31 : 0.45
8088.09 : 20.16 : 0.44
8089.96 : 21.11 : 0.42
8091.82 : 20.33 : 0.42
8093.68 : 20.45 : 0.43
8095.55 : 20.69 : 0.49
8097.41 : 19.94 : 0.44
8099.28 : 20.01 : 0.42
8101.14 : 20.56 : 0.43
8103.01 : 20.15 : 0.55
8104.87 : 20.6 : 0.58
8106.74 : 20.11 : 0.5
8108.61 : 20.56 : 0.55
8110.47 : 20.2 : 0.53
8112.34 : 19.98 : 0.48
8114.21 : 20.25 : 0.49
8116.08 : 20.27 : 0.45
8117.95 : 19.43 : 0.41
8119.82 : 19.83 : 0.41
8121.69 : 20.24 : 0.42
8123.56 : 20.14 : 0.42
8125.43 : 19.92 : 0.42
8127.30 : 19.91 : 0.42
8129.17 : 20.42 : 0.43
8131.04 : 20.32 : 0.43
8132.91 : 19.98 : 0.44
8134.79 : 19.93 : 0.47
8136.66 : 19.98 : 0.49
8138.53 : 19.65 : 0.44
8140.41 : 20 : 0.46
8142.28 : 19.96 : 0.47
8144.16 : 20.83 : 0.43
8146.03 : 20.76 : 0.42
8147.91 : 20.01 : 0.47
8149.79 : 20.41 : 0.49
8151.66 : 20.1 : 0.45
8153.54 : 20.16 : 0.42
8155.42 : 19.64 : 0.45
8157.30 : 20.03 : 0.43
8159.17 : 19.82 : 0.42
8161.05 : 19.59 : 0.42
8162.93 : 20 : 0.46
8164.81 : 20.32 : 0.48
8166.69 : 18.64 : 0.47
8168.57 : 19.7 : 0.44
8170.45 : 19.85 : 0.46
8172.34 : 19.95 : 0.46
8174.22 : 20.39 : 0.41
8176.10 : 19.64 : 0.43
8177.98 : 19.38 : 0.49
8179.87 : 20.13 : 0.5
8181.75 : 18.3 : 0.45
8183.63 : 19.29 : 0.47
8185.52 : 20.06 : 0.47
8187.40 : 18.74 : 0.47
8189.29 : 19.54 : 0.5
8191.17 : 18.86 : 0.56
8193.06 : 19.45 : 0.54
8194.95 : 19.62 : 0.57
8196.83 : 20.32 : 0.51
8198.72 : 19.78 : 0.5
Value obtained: 20.5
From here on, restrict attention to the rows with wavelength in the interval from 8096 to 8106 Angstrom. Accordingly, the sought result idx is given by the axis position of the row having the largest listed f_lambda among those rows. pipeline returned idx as 8104.87 Angstrom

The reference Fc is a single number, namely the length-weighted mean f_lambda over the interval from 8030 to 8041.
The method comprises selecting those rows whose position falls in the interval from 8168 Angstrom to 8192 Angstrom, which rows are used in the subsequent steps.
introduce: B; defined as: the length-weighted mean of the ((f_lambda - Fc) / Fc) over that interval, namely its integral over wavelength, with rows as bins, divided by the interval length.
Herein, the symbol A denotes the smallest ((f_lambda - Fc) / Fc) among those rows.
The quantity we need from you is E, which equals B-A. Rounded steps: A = -0.103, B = -0.043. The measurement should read 0.060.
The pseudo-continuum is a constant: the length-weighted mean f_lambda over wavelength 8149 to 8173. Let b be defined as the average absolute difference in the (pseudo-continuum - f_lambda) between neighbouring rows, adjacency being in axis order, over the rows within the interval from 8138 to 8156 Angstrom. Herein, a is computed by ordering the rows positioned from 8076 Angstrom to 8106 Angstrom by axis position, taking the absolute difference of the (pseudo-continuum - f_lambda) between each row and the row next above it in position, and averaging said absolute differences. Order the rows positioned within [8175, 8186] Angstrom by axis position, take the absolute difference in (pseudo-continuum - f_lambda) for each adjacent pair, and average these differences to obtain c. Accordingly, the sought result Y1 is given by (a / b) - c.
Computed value 0.15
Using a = 0.40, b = 0.37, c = 0.92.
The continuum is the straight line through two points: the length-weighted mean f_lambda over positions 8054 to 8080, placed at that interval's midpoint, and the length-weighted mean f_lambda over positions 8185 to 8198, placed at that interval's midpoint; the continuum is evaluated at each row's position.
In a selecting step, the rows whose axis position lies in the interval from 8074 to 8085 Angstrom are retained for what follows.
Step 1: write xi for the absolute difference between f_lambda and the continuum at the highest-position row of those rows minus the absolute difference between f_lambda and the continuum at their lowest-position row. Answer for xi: 0.08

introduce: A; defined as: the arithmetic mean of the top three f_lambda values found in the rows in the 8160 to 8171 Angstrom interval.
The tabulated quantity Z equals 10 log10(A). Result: 13.0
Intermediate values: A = 20.1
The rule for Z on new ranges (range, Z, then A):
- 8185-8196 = 13.0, 19.7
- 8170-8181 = 13.0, 20.2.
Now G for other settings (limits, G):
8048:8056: 20.6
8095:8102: 20.3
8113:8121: 19.9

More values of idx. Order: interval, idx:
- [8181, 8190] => 8185.52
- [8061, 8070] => 8065.78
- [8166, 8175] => 8174.22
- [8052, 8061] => 8052.79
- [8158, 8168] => 8164.81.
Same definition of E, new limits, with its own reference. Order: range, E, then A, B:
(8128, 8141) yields 0.019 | -0.037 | -0.018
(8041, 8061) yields 0.034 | -0.035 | -0.001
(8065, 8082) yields 0.018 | -0.029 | -0.011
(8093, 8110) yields 0.019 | -0.023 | -0.003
